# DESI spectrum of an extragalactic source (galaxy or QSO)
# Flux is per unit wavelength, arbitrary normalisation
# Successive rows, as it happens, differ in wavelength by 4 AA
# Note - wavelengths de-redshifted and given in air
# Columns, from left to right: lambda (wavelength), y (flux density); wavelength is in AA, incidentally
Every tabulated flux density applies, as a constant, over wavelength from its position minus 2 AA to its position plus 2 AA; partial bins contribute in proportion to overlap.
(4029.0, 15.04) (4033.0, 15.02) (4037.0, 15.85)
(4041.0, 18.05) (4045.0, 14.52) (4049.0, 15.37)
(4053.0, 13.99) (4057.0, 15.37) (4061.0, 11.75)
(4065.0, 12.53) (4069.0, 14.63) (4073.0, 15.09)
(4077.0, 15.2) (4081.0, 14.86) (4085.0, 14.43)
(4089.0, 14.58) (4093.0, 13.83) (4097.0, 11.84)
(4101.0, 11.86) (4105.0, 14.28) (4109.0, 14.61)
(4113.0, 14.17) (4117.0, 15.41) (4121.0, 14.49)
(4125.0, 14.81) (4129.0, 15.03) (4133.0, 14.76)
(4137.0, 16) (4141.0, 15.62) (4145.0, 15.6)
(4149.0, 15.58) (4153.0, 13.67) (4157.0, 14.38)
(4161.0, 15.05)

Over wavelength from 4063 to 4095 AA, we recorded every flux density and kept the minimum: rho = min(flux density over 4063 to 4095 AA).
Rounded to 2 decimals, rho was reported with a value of 12.53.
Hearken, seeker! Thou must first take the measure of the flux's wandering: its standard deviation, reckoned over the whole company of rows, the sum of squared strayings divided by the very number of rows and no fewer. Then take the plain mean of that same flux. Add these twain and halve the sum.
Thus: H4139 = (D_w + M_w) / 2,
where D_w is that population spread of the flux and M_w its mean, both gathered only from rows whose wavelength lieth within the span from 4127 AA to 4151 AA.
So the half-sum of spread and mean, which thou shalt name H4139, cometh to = 7.9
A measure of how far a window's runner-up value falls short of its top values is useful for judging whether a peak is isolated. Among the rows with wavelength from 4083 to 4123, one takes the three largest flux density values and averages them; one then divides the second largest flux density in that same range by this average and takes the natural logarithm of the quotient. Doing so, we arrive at -0.017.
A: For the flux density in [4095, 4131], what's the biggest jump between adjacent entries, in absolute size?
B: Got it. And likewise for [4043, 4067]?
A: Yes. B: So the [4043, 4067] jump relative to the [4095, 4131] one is 1.50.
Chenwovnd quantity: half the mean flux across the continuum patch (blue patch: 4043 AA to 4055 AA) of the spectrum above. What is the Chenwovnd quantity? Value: 7.31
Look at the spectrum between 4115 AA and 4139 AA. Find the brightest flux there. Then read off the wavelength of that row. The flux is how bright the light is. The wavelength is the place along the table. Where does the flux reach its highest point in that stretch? 4137.0 AA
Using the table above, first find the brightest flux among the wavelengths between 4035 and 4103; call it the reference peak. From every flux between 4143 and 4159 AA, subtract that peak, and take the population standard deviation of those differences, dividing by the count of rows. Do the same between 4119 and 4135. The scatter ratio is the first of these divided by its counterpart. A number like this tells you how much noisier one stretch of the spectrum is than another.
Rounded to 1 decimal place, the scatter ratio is 4.3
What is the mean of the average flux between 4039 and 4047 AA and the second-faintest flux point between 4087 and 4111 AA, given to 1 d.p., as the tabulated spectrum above 14.1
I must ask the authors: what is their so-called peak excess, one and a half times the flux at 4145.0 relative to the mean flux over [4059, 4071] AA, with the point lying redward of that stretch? 1.80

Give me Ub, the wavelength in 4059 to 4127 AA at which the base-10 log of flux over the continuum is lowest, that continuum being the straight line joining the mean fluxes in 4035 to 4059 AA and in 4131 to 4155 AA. 4061.0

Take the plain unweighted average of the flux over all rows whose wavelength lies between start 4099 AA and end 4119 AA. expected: 14.1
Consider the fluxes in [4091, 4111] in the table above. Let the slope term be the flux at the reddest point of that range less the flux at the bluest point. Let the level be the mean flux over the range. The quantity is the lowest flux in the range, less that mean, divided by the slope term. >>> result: -1.9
